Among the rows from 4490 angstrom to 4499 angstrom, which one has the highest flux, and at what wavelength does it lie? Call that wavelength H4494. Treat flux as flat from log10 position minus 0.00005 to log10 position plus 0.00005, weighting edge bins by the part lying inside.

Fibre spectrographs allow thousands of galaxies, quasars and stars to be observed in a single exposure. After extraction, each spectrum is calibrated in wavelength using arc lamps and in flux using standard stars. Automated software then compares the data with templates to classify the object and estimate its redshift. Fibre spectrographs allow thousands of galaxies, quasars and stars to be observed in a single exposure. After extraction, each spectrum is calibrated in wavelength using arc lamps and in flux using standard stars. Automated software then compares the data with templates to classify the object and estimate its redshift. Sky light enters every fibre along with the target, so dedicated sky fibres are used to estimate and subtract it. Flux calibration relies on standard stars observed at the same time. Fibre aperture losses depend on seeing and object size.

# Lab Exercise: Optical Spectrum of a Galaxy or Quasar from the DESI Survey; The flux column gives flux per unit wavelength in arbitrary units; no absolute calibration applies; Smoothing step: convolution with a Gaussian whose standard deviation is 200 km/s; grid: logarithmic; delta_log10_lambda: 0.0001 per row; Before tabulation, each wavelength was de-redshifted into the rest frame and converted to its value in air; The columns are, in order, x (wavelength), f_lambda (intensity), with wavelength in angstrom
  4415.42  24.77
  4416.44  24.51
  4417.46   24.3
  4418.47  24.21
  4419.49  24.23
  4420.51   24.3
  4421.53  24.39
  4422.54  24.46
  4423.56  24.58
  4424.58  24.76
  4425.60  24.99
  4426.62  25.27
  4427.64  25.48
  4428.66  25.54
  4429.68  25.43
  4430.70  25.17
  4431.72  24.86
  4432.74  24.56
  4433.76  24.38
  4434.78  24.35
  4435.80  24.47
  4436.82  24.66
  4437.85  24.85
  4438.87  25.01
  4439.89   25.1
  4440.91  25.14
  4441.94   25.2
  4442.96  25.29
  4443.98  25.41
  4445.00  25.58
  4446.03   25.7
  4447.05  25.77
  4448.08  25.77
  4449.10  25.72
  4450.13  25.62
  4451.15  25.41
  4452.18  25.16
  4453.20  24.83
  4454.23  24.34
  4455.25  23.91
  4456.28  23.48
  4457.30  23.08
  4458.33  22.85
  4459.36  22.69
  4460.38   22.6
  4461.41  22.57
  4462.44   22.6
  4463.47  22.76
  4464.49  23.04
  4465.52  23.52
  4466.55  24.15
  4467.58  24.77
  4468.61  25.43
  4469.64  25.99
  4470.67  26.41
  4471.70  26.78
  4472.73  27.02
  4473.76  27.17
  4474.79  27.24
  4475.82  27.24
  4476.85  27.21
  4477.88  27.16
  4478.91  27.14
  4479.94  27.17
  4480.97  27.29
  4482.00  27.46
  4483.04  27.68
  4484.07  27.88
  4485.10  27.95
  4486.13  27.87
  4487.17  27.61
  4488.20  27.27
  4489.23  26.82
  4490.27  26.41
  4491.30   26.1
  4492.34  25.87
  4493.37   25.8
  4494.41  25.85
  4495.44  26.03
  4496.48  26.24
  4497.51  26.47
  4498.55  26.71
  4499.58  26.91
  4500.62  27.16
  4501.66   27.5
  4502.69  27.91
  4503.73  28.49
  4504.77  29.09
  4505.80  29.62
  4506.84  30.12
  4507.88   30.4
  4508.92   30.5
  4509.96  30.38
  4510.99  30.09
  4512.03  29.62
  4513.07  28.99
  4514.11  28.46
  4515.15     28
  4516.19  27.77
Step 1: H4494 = 4498.55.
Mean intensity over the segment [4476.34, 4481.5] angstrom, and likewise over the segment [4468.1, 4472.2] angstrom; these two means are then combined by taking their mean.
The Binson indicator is 26.7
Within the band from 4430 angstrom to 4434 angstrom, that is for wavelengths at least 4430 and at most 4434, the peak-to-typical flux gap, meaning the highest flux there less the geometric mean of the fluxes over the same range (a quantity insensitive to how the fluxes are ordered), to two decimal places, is 0.43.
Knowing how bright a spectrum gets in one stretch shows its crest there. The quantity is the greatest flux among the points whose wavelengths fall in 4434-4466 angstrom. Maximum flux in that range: 25.77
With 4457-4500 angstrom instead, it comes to 27.95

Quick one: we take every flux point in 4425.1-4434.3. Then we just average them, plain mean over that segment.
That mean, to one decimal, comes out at 25.1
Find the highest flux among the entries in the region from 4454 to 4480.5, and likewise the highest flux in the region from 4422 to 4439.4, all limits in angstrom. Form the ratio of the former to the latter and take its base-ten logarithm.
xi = 0.028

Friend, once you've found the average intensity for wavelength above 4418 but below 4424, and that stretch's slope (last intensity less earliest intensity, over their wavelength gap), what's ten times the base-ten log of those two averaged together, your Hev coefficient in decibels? 10.9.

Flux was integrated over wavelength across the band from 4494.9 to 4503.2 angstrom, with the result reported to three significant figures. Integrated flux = 223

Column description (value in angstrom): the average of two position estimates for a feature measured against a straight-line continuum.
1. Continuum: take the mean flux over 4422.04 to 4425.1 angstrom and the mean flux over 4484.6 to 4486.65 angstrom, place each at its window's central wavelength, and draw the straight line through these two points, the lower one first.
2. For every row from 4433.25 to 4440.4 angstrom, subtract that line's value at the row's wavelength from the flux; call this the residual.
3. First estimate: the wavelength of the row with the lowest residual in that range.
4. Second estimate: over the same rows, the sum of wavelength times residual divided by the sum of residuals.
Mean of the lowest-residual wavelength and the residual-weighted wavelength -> 4435.5 angstrom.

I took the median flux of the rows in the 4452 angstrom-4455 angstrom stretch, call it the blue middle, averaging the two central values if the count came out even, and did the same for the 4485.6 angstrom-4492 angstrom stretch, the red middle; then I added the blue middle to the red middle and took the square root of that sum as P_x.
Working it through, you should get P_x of 7.20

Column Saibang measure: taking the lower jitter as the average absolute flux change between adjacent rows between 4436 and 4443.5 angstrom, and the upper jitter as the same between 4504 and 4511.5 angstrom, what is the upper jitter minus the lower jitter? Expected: 0.198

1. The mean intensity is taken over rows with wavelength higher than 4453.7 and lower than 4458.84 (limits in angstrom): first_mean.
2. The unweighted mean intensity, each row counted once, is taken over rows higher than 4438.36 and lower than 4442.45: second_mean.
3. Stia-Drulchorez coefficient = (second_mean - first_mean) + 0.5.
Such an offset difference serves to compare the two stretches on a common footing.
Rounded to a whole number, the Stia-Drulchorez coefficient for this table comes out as 2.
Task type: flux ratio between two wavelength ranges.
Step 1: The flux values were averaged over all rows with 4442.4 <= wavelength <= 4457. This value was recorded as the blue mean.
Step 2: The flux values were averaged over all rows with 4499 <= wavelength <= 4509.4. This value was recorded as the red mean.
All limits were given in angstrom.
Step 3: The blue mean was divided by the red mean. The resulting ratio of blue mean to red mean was 0.87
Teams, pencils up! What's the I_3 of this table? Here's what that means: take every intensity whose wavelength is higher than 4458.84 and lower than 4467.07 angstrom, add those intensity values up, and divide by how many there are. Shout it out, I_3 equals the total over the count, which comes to 23.0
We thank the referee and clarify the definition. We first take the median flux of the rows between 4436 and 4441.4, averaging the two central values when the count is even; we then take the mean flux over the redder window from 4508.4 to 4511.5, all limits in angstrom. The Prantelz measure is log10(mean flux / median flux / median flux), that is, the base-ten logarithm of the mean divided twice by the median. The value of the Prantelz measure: -1.31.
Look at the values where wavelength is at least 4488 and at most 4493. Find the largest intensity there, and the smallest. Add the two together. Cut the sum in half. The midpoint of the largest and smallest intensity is 27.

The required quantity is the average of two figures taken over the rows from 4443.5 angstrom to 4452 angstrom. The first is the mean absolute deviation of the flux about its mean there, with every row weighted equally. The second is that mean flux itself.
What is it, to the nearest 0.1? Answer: 12.9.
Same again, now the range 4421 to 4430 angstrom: 12.7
